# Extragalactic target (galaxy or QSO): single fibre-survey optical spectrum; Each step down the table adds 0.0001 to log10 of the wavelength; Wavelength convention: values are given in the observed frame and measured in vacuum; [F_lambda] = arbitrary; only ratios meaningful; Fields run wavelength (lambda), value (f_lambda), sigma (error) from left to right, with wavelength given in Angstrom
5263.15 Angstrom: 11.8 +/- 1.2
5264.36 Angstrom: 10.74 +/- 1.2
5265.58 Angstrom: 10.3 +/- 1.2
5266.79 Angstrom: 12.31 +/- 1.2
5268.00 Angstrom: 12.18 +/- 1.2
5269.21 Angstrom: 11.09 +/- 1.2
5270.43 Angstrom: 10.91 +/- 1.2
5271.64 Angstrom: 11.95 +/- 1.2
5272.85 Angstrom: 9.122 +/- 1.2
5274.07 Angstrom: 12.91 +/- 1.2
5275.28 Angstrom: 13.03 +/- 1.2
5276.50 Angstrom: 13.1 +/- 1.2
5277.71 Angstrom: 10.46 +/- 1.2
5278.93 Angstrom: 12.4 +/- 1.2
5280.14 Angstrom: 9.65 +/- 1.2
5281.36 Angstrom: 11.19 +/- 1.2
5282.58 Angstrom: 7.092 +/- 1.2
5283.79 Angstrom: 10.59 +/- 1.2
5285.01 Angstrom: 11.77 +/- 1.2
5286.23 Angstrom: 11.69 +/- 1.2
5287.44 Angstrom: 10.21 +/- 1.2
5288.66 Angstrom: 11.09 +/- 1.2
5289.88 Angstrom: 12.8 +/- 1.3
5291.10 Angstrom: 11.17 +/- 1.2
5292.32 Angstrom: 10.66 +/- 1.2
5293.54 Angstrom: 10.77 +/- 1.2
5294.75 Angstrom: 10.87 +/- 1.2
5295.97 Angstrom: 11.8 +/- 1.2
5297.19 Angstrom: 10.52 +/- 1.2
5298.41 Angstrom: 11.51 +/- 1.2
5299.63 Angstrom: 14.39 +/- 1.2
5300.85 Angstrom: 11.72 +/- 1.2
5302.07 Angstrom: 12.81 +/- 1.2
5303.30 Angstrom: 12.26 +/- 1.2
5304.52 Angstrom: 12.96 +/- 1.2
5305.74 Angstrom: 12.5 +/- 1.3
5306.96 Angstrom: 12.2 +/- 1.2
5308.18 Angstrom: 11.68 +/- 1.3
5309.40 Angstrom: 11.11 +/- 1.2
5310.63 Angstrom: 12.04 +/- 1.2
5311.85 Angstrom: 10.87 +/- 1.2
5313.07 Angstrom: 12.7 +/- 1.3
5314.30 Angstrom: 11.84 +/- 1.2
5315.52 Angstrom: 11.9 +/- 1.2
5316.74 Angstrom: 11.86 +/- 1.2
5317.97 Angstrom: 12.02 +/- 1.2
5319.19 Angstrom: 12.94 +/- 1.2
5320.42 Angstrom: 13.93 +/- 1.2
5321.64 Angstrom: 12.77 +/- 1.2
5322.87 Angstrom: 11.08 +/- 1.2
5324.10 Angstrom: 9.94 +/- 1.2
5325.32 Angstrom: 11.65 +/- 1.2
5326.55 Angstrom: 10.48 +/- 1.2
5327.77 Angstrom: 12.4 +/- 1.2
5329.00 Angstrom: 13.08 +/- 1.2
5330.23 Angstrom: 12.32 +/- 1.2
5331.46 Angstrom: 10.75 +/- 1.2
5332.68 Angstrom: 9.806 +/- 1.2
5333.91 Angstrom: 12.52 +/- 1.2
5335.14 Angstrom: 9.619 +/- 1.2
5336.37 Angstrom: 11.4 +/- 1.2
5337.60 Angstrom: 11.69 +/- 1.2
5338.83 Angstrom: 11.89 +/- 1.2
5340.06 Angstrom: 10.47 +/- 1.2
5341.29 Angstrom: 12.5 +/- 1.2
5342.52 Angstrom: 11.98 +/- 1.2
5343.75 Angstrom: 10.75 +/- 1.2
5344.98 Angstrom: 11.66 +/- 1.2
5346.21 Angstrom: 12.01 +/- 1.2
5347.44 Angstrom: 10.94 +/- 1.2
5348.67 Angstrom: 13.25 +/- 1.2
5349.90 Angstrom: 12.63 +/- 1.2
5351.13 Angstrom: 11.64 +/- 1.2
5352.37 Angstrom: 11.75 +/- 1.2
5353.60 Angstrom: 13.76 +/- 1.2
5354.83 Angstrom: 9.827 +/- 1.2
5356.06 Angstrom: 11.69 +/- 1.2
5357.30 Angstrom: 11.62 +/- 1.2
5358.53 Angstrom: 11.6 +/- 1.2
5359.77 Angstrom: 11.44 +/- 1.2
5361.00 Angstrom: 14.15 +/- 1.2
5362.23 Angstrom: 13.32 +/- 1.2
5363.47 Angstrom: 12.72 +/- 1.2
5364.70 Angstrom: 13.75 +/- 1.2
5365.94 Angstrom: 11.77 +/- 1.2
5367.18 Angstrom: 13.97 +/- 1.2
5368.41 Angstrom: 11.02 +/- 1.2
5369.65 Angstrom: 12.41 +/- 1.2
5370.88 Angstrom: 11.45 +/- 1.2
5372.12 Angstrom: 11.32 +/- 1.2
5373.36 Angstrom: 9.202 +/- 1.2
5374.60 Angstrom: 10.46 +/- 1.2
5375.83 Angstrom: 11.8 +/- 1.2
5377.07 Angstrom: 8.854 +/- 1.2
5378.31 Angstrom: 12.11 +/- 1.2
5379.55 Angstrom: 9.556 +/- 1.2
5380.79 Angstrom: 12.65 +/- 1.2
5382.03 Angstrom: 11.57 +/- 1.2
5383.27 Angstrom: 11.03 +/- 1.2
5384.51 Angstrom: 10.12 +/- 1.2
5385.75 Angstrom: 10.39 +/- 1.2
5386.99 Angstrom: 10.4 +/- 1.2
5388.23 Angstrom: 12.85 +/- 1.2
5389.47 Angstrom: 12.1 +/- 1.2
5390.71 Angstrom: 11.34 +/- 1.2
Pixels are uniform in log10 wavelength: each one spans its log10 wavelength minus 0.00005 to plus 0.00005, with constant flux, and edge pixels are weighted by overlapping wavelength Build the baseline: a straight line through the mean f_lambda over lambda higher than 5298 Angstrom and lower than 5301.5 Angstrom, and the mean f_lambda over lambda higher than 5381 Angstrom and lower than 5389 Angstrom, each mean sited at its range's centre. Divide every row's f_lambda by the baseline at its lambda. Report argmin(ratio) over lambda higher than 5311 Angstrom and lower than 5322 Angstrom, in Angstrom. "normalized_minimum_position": 5311.85 Angstrom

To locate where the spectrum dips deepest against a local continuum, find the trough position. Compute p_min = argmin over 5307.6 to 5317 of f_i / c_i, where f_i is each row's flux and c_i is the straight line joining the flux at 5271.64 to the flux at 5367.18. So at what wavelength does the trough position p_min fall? 5311.85 Angstrom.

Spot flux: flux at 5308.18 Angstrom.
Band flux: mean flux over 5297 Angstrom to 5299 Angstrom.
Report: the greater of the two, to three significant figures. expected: 11.7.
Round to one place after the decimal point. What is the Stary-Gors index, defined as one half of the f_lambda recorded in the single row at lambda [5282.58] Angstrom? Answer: 3.5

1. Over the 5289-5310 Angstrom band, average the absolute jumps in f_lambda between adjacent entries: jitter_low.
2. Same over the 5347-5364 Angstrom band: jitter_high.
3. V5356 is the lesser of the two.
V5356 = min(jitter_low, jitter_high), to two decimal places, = 0.96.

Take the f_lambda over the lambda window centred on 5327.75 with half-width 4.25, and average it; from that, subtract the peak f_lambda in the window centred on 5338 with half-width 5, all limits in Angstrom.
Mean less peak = -1.0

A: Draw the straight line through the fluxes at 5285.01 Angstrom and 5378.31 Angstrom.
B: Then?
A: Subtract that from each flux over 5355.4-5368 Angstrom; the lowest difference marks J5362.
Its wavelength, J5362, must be 5359.77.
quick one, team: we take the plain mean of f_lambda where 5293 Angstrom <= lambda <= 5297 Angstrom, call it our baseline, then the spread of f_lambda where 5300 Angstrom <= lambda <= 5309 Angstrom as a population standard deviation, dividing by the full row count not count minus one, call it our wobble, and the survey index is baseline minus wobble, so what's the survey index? 10.7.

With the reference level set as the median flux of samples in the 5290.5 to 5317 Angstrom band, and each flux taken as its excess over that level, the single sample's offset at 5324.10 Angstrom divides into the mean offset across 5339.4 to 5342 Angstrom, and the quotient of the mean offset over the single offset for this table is 0.2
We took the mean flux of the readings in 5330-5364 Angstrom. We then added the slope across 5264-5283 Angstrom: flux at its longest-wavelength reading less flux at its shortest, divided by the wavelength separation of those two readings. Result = 11.57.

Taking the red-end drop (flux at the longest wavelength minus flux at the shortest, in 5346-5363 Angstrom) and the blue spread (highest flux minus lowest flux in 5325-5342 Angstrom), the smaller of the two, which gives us 1.3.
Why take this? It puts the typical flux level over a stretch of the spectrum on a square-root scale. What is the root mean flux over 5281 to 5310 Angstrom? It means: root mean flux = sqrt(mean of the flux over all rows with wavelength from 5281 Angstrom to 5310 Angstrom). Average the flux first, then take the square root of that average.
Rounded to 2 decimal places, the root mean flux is 3.39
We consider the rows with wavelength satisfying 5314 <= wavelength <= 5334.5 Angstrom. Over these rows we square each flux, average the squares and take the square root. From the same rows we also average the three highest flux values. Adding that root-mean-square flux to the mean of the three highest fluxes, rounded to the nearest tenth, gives 25.2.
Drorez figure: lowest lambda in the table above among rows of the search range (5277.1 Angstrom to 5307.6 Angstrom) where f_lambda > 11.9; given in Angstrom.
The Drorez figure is 5278.93 Angstrom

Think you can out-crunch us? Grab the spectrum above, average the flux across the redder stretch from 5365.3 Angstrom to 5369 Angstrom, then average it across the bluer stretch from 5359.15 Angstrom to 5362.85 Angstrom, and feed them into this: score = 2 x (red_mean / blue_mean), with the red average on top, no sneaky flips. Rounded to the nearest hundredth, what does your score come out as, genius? 1.89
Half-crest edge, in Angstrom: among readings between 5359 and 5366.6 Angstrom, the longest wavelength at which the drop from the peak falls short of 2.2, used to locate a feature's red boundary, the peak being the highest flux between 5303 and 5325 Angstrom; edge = 5365.94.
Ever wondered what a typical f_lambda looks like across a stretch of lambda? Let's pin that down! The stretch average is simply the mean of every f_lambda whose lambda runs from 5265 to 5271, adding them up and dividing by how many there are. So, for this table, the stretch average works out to 11.4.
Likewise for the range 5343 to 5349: 11.7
